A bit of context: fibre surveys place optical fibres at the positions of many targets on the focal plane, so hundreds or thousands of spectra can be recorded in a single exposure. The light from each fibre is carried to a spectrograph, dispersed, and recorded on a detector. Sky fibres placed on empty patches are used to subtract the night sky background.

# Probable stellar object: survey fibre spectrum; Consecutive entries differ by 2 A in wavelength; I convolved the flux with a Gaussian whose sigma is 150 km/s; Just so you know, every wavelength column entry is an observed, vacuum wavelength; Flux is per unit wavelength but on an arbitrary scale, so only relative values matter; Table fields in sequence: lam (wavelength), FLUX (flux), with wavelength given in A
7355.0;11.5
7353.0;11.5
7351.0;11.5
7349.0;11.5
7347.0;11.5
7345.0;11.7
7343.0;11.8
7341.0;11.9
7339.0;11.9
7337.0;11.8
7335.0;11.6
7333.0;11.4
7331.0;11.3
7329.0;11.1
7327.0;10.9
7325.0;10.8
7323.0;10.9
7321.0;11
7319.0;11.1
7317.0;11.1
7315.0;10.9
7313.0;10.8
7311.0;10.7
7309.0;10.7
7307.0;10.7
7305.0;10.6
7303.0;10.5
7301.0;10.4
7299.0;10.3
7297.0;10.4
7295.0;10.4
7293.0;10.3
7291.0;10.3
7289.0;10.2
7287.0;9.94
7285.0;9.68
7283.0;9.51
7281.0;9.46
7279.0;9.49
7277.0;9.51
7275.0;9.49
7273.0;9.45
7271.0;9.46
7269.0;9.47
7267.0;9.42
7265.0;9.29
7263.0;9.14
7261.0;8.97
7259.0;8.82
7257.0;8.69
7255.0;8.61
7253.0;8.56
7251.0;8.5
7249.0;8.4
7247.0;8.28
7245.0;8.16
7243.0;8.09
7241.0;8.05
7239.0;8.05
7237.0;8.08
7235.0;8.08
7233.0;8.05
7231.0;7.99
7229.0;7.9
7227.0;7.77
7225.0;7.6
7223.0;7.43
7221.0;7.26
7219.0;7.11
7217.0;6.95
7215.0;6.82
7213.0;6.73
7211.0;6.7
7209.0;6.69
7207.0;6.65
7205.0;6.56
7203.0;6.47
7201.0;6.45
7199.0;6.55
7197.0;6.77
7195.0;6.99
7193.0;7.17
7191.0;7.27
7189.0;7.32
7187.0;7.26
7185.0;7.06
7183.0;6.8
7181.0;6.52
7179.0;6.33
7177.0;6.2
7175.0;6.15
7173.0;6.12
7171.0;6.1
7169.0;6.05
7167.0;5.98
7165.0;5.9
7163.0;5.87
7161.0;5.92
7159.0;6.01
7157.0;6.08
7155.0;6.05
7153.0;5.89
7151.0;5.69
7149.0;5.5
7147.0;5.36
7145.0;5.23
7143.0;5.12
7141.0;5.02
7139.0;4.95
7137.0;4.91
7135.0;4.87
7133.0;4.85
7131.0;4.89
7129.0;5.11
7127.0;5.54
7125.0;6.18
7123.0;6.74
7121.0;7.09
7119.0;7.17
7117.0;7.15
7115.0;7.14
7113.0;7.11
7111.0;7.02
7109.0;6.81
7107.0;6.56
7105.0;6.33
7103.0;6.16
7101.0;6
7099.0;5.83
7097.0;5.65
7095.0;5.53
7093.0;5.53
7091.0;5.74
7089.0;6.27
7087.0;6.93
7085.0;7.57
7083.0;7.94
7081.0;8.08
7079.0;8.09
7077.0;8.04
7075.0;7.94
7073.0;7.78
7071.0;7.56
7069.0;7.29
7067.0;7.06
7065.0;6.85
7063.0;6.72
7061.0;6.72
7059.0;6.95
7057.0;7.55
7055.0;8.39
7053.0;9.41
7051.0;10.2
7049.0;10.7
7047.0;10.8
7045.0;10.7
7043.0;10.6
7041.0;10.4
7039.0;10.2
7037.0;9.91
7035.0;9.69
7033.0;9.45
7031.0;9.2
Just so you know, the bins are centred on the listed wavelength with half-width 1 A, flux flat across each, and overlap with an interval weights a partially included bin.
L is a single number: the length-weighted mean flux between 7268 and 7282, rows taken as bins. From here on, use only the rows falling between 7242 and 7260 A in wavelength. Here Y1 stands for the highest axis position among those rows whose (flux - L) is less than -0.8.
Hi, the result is 7255.0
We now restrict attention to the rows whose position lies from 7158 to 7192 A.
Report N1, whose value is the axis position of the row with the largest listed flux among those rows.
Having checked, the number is 7189.0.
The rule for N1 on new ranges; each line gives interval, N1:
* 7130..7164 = 7157.0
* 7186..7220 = 7189.0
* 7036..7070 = 7047.0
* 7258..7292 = 7291.0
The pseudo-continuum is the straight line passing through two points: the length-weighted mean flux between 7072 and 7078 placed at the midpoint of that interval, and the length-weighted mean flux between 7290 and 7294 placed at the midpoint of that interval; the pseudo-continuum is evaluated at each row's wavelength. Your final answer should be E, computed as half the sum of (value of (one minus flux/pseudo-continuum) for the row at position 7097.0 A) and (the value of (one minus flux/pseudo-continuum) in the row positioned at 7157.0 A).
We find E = 0.31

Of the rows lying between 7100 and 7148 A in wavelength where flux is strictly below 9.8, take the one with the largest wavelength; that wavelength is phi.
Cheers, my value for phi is 7147.0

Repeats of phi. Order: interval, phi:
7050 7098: 7097.0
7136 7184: 7183.0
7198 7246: 7245.0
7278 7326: 7285.0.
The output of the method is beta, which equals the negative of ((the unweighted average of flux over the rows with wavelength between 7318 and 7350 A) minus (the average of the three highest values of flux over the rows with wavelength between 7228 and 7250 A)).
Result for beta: -3.1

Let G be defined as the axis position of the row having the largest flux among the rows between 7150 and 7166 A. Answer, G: 7157.0 A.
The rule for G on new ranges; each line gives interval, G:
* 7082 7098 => 7083.0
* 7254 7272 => 7269.0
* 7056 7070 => 7057.0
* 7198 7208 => 7207.0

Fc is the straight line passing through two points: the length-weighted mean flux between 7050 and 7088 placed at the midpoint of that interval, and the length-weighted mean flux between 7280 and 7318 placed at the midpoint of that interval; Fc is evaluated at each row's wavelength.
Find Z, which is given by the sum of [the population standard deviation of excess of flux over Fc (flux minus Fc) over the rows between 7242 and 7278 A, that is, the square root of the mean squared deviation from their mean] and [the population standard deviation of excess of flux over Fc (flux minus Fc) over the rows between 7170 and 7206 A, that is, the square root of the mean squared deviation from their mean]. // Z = 0.76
